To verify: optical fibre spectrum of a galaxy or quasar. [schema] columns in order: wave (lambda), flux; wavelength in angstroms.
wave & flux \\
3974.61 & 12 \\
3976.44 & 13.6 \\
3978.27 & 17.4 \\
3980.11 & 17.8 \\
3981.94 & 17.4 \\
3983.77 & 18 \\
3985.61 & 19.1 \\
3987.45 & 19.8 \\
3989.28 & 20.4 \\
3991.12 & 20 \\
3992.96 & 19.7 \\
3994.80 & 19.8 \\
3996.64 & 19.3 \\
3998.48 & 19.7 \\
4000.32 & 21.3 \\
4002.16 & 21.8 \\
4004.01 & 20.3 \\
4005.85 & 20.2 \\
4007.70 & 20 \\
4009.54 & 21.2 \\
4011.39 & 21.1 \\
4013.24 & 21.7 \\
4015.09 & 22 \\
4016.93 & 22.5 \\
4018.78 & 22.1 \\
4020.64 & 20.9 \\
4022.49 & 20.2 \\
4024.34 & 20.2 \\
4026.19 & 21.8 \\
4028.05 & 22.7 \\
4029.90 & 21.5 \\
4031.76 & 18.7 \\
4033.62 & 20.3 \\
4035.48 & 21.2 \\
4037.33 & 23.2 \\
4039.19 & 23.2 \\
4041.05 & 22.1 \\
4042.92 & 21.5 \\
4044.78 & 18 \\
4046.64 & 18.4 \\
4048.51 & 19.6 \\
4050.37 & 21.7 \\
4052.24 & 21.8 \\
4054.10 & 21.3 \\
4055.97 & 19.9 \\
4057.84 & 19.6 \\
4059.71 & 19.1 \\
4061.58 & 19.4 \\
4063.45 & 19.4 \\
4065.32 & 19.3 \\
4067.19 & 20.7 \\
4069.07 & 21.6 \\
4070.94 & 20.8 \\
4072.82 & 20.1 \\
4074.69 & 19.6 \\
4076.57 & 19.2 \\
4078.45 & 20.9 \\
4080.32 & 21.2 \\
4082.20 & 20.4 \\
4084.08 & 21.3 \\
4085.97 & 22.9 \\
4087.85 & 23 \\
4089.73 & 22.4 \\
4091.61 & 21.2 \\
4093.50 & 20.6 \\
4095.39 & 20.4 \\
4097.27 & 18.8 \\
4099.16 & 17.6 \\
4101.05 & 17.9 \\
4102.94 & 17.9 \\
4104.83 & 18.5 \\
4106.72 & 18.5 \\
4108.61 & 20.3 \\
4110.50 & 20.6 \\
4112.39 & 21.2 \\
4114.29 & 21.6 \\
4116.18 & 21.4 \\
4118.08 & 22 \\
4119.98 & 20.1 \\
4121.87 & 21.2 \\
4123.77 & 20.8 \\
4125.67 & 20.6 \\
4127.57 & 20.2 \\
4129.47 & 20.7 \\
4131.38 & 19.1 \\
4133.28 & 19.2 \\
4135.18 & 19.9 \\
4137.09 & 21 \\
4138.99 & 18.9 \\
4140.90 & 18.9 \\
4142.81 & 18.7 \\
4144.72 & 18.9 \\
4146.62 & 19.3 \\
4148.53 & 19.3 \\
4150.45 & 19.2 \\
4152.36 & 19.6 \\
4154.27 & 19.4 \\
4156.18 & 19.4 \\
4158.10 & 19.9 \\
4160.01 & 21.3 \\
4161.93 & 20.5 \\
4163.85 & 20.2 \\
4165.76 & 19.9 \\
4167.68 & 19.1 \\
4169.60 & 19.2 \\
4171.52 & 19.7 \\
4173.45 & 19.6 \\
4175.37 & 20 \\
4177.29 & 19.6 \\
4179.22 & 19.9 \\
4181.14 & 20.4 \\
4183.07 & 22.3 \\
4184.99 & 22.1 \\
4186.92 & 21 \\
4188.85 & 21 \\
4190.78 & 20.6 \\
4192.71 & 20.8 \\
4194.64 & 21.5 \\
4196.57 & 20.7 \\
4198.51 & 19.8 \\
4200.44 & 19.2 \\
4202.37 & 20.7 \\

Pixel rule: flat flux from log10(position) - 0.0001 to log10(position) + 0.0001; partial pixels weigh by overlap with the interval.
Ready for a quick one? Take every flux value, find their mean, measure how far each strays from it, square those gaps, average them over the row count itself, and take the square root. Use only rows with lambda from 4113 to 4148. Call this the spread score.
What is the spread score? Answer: 1.0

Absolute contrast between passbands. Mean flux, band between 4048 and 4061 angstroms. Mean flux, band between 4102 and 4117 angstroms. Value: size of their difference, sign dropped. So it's 0.43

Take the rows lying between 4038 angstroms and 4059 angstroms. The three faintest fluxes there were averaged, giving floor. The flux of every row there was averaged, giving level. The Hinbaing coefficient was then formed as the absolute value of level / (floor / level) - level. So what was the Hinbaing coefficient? 2.2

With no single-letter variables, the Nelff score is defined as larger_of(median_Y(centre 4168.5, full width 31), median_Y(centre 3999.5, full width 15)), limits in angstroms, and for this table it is 20.0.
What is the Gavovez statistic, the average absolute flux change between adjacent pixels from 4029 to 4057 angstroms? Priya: 1.3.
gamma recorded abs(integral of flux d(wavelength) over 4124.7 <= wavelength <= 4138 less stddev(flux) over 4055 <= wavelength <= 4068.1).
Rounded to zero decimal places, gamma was 267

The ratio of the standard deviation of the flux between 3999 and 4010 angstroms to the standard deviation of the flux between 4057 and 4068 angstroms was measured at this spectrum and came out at 1.3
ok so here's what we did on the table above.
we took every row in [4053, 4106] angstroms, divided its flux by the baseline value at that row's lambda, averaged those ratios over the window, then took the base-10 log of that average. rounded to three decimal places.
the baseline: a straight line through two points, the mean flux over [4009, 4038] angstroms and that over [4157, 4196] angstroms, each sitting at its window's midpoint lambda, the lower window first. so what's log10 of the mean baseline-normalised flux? -0.017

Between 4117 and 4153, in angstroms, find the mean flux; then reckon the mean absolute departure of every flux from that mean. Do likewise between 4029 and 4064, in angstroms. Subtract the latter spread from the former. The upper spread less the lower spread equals -0.54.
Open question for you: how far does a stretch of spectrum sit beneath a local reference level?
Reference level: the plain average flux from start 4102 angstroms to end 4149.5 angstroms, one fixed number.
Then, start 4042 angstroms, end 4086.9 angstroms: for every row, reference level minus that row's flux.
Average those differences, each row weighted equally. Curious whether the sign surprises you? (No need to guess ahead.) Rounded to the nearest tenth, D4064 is -0.4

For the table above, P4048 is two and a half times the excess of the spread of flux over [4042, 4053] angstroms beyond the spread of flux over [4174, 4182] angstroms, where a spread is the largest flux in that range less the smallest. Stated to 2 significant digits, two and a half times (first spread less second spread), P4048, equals 7.5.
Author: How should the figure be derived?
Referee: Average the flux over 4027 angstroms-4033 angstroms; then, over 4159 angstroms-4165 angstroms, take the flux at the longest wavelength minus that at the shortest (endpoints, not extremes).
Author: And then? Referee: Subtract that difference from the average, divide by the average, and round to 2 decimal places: 1.05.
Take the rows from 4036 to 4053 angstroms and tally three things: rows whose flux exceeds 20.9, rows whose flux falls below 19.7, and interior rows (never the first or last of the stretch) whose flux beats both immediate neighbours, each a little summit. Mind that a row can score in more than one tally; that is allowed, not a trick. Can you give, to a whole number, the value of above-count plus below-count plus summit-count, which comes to 9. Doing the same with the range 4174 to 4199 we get 8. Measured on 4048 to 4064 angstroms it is 9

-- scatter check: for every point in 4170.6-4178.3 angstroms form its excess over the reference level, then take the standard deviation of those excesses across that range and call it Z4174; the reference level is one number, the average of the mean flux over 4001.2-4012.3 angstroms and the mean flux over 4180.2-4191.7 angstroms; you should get 0.2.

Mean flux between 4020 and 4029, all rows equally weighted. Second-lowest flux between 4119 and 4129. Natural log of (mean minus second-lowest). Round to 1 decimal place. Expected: 0.0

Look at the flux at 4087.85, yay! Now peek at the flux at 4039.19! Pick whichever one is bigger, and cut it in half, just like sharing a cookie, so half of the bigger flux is 11.6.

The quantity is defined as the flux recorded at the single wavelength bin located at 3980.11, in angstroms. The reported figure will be 17.8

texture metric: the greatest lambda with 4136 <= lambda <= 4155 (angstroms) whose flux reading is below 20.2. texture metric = 4154.27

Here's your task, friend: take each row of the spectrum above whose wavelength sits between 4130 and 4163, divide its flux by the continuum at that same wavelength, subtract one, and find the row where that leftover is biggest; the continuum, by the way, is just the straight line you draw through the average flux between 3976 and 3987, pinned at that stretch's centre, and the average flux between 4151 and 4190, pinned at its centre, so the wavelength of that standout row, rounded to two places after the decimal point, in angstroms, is 4137.09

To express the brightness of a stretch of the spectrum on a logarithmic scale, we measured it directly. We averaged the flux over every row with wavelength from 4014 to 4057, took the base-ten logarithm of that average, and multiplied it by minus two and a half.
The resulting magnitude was -3.31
